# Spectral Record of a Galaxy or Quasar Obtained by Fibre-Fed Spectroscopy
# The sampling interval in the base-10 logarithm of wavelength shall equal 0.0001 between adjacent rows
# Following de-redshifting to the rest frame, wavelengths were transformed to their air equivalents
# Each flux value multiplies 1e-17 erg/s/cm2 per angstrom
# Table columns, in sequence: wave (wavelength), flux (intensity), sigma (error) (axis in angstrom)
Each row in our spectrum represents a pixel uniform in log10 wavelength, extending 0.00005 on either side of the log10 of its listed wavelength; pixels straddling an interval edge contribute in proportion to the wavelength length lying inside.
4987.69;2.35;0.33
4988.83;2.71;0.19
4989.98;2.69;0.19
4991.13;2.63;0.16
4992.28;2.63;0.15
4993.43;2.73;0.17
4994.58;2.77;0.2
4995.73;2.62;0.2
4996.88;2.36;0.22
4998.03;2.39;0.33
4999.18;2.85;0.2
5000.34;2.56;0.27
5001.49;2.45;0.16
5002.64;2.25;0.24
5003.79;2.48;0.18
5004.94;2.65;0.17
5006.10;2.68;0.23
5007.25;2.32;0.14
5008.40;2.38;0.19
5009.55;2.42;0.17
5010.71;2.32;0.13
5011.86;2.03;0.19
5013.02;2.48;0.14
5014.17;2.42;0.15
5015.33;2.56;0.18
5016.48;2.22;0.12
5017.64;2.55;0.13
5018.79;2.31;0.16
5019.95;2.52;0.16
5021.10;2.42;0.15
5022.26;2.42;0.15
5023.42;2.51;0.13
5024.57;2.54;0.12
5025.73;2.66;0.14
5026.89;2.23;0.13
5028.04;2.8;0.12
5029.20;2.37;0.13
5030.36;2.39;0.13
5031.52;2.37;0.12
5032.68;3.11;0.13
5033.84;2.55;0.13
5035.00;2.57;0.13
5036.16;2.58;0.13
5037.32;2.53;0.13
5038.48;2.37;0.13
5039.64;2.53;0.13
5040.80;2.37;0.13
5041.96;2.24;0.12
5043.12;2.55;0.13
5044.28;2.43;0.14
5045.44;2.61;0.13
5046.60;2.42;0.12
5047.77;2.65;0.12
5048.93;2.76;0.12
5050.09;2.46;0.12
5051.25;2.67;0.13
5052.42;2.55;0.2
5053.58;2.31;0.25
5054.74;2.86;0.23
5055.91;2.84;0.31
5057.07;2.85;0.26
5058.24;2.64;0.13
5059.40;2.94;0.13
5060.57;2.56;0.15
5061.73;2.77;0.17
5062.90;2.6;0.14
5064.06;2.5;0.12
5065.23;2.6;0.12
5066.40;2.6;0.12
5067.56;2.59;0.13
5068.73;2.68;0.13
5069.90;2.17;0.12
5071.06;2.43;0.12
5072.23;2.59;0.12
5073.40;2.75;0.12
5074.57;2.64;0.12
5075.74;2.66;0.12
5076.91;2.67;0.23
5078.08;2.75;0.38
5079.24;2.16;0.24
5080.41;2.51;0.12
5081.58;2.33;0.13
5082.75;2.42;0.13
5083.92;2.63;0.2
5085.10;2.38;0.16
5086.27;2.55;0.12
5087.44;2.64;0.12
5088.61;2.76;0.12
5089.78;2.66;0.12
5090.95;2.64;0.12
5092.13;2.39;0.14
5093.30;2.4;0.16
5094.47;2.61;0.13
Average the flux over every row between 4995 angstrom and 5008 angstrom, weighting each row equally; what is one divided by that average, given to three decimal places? 0.398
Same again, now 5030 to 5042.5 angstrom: 0.398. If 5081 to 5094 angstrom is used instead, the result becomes 0.396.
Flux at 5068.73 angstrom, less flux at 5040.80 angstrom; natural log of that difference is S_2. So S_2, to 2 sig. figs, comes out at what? -1.2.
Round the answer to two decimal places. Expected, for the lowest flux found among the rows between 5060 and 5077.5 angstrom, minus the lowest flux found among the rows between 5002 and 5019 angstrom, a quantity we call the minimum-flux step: 0.14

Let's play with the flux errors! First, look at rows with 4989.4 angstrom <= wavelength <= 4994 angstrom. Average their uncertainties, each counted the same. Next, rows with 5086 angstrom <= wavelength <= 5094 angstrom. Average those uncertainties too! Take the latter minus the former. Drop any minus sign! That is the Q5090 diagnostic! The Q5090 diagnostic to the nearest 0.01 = 0.04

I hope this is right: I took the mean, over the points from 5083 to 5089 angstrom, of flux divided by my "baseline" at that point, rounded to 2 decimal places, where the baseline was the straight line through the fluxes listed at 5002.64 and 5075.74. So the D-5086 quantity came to 0.95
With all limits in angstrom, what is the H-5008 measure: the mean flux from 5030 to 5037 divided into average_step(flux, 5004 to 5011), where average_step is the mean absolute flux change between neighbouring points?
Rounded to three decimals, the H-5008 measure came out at 0.045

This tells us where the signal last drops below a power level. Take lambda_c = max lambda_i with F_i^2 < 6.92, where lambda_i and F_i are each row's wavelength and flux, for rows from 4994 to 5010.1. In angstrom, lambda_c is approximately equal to 5009.55 angstrom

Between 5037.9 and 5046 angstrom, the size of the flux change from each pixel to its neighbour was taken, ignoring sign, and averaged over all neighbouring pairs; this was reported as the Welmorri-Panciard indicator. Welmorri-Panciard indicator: 0.18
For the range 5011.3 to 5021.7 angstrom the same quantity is 0.23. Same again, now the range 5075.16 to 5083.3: 0.22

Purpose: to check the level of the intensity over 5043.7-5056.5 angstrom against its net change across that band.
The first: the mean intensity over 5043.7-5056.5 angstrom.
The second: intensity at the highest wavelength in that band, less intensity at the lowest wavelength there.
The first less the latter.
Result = 2.19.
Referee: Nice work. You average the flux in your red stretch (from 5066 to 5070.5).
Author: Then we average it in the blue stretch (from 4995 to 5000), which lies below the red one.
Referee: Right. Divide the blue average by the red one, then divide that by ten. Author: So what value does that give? 0.102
